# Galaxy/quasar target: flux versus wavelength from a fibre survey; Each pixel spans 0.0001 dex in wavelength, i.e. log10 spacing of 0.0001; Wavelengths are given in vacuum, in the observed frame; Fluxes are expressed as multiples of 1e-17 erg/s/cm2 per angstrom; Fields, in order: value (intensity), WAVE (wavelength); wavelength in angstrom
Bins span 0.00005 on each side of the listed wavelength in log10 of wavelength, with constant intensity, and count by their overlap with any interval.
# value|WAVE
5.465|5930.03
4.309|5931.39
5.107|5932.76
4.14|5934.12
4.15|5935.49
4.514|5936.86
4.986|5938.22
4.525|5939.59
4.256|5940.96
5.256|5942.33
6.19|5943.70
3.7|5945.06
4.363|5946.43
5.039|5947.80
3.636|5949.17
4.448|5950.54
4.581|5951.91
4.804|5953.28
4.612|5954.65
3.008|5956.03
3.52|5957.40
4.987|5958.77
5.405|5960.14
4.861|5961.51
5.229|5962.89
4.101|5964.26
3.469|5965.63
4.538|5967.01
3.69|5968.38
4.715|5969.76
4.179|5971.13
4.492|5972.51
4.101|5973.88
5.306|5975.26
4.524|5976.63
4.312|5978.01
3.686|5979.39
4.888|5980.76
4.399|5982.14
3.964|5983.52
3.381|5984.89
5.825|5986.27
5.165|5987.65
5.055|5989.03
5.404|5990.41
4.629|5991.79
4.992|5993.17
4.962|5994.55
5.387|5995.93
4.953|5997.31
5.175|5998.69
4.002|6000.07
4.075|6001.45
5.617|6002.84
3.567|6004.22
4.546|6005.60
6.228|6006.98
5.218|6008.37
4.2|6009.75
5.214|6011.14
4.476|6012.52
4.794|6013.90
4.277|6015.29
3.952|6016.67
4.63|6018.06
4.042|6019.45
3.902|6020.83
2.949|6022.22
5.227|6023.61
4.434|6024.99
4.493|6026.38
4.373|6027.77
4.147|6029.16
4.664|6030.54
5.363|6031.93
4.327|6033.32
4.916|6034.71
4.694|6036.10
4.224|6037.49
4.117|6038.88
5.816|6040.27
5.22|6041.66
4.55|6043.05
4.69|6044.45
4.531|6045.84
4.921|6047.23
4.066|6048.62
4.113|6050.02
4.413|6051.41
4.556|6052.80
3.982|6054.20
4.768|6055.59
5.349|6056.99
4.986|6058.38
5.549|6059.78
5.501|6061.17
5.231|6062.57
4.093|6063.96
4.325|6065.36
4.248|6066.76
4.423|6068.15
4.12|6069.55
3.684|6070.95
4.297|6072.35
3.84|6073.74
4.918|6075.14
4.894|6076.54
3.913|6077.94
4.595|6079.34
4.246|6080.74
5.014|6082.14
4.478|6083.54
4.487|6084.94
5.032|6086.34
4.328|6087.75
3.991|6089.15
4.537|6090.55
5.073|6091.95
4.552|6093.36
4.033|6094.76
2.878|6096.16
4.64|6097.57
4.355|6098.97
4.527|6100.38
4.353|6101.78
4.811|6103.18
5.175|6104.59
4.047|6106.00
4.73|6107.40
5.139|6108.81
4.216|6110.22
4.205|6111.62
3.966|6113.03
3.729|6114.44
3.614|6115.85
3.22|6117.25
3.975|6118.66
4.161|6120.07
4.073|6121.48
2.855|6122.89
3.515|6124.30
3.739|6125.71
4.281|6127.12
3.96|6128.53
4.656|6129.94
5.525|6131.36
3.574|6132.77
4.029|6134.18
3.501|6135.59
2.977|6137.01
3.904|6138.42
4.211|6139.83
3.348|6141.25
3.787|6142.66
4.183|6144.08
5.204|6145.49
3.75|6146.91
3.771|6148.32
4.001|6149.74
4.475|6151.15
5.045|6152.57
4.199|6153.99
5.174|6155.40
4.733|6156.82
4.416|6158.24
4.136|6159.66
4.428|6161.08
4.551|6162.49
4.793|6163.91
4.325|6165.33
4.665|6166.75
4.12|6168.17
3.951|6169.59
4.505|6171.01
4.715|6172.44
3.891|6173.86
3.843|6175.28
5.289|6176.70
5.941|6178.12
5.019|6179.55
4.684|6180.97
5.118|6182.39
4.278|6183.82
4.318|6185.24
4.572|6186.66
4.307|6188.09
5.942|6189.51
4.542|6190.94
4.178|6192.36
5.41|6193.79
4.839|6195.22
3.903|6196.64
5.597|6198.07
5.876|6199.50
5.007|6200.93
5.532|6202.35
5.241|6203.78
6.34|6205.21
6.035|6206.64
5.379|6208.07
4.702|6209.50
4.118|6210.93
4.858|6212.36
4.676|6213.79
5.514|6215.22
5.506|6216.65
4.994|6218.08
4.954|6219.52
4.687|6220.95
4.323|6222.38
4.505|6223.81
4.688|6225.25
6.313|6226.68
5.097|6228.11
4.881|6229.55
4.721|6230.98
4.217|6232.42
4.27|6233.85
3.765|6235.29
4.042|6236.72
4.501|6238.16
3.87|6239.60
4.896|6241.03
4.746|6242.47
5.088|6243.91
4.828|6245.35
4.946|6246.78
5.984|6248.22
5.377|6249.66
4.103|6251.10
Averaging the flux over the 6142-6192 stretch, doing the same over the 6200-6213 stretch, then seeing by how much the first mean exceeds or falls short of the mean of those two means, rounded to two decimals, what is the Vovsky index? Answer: -0.36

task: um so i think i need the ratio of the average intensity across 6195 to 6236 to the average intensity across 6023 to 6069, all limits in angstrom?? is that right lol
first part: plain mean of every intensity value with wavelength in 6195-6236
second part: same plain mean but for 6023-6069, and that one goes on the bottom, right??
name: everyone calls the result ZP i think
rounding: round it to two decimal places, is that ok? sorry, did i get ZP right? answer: 1.07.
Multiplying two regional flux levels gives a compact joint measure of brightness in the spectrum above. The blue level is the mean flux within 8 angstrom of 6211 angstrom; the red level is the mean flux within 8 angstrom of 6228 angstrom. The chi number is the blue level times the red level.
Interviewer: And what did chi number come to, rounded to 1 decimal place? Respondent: 24.4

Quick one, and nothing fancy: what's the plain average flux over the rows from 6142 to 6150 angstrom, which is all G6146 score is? 4.12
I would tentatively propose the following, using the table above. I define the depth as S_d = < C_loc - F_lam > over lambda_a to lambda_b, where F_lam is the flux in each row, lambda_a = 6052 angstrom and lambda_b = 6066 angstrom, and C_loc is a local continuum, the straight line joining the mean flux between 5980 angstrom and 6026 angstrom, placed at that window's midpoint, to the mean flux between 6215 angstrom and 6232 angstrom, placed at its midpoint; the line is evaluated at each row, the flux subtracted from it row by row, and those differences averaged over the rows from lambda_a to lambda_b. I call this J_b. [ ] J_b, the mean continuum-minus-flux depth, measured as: -0.1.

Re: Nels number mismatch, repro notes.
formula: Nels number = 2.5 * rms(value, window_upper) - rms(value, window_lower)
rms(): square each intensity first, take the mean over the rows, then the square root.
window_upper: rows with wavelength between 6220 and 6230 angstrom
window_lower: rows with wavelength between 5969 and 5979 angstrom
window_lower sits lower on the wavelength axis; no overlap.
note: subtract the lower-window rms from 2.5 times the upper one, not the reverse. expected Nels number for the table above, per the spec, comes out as 7.88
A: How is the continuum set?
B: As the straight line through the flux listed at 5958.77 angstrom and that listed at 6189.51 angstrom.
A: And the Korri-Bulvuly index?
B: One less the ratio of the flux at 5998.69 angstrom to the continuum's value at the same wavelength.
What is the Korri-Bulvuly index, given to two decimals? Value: 0.00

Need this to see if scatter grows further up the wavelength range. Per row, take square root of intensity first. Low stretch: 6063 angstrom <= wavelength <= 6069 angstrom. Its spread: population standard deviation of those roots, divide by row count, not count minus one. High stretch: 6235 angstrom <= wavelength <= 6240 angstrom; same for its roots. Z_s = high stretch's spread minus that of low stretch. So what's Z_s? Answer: 0.040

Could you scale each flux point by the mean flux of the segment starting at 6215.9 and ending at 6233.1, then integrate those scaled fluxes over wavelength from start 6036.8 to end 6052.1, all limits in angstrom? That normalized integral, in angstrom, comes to 14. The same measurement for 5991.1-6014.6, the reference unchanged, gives 23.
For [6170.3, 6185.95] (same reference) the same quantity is 15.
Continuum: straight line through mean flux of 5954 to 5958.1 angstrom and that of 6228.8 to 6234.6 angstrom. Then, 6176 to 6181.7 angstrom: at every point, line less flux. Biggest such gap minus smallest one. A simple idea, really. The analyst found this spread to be 1.3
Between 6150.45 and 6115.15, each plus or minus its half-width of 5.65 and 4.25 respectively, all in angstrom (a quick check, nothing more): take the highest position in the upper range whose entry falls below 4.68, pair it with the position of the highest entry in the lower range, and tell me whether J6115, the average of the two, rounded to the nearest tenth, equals 6132.8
